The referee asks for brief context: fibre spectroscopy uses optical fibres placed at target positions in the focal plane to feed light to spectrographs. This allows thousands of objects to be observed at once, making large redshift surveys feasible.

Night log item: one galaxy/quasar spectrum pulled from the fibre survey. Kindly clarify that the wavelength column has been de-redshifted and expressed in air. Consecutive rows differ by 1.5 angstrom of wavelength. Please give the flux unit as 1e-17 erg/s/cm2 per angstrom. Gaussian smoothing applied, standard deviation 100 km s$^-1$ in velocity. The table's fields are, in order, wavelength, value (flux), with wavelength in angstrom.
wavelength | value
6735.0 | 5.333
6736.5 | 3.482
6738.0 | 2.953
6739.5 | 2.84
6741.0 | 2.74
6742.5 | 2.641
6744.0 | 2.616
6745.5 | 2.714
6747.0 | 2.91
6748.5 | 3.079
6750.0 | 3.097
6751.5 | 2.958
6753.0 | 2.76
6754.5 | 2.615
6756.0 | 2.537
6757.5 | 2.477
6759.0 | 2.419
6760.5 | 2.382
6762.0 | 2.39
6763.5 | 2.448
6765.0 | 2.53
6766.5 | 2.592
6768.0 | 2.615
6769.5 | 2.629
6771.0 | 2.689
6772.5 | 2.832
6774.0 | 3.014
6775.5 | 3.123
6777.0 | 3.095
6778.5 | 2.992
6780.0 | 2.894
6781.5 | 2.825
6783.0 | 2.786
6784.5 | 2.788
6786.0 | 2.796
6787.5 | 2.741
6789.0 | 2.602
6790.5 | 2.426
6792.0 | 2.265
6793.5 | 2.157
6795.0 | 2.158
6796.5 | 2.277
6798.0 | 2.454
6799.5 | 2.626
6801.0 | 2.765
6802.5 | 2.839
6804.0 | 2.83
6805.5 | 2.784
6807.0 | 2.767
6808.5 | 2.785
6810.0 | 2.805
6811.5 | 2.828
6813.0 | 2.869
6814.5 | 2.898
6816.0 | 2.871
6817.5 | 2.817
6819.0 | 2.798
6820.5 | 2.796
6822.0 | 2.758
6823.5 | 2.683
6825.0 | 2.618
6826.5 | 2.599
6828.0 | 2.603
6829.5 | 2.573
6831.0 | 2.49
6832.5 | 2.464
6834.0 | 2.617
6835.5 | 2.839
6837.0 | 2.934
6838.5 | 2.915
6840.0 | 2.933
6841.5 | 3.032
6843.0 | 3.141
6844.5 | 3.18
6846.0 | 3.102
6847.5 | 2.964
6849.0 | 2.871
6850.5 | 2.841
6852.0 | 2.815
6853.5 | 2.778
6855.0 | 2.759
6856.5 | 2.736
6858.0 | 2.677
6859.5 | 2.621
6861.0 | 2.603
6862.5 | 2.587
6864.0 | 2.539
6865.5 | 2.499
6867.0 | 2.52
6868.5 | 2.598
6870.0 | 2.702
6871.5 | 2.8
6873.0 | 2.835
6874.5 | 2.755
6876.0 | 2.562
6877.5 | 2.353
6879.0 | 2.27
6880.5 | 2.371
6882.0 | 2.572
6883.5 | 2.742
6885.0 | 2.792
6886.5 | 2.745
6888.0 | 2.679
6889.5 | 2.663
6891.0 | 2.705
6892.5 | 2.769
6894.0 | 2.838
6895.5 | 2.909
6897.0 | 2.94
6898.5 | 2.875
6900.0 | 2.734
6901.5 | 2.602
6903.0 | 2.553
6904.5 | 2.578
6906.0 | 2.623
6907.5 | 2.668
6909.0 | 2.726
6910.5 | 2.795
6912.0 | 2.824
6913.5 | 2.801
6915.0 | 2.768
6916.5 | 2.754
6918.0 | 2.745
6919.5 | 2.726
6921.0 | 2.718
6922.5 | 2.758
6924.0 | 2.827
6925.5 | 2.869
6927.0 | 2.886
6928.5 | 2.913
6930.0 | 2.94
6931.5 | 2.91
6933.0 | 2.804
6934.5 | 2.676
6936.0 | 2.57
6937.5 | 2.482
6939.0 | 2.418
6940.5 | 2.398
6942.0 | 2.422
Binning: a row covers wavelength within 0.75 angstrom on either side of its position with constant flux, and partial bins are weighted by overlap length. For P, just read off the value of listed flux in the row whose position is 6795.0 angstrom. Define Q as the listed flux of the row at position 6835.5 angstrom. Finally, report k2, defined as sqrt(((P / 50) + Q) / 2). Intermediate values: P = 2.158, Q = 2.839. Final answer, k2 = 1.20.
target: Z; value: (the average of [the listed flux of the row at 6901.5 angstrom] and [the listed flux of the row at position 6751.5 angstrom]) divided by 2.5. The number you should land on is 1.11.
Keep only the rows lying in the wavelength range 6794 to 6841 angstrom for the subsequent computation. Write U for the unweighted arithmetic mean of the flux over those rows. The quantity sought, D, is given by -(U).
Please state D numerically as -2.71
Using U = 2.71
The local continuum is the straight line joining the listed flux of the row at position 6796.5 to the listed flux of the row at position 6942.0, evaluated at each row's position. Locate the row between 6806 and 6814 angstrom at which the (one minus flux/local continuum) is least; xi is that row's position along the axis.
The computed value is 6813.0 angstrom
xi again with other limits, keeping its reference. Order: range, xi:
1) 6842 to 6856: 6844.5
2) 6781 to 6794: 6781.5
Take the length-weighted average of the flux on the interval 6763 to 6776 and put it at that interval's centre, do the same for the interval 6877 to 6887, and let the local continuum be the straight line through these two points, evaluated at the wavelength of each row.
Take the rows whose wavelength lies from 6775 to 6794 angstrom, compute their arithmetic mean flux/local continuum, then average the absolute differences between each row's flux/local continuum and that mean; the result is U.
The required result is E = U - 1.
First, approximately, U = 0.08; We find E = -0.918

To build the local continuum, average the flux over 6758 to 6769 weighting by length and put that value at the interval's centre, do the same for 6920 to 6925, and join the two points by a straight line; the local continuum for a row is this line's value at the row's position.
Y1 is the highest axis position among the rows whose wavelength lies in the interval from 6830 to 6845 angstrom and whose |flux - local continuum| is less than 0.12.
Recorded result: 6834.0 angstrom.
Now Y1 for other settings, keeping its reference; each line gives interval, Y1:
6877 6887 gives 6886.5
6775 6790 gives 6789.0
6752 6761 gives 6760.5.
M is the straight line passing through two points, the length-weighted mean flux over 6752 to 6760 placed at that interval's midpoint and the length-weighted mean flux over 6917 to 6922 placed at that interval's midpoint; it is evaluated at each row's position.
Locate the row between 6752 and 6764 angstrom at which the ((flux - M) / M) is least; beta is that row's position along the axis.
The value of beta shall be 6760.5 angstrom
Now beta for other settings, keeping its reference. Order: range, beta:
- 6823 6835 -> 6832.5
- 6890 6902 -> 6901.5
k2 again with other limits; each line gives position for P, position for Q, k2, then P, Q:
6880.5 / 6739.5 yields 1.20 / 2.371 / 2.84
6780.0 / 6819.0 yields 1.19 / 2.894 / 2.798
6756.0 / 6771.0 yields 1.17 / 2.537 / 2.689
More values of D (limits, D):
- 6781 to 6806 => -2.60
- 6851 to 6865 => -2.68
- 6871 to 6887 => -2.62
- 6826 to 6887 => -2.72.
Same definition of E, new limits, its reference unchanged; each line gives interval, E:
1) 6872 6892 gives -0.940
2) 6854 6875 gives -0.964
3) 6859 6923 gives -0.949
